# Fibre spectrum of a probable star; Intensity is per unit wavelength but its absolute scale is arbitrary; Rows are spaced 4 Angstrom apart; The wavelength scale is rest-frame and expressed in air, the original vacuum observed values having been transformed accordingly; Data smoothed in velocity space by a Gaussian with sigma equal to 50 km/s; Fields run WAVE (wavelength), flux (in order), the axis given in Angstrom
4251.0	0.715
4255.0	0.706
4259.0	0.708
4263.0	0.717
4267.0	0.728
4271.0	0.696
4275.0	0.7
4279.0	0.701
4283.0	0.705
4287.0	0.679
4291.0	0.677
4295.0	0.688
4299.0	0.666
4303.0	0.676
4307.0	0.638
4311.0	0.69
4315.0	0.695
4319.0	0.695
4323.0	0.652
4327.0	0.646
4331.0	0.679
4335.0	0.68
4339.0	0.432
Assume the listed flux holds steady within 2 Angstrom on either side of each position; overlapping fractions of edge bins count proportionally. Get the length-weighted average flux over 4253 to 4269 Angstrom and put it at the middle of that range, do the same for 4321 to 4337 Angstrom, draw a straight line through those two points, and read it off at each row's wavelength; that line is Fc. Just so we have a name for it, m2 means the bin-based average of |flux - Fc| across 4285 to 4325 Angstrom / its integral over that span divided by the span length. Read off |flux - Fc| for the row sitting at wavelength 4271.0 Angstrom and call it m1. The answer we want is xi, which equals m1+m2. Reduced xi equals 0.0290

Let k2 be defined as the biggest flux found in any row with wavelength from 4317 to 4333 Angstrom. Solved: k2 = 0.695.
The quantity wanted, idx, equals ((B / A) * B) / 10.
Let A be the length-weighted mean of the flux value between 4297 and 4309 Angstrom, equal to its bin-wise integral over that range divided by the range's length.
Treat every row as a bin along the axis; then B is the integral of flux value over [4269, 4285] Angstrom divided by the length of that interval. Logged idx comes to 0.0743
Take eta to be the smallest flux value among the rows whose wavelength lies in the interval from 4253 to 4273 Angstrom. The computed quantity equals 0.696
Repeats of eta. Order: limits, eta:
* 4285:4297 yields 0.677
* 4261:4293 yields 0.677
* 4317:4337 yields 0.646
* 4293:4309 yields 0.638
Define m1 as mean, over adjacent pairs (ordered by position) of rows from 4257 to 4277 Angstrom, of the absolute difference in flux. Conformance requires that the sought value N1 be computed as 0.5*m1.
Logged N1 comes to 0.007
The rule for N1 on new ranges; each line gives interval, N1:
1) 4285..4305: 0.006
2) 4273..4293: 0.004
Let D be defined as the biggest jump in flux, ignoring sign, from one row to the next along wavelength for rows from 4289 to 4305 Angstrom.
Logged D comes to 0.022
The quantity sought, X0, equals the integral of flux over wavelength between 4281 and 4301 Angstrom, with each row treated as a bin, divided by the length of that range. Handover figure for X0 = 0.683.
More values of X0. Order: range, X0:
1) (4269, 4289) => 0.696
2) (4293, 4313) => 0.672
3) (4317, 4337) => 0.670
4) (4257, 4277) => 0.710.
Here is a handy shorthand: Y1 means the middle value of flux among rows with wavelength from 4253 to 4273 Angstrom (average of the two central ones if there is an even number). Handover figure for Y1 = 0.708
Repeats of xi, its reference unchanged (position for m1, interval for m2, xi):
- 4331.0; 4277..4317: 0.0306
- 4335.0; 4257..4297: 0.0288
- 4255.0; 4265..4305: 0.0234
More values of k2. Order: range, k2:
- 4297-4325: 0.695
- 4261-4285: 0.728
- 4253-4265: 0.717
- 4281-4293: 0.705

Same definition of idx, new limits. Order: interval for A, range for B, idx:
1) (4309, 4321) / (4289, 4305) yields 0.0661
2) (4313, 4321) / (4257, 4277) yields 0.0725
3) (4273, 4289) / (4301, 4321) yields 0.0662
